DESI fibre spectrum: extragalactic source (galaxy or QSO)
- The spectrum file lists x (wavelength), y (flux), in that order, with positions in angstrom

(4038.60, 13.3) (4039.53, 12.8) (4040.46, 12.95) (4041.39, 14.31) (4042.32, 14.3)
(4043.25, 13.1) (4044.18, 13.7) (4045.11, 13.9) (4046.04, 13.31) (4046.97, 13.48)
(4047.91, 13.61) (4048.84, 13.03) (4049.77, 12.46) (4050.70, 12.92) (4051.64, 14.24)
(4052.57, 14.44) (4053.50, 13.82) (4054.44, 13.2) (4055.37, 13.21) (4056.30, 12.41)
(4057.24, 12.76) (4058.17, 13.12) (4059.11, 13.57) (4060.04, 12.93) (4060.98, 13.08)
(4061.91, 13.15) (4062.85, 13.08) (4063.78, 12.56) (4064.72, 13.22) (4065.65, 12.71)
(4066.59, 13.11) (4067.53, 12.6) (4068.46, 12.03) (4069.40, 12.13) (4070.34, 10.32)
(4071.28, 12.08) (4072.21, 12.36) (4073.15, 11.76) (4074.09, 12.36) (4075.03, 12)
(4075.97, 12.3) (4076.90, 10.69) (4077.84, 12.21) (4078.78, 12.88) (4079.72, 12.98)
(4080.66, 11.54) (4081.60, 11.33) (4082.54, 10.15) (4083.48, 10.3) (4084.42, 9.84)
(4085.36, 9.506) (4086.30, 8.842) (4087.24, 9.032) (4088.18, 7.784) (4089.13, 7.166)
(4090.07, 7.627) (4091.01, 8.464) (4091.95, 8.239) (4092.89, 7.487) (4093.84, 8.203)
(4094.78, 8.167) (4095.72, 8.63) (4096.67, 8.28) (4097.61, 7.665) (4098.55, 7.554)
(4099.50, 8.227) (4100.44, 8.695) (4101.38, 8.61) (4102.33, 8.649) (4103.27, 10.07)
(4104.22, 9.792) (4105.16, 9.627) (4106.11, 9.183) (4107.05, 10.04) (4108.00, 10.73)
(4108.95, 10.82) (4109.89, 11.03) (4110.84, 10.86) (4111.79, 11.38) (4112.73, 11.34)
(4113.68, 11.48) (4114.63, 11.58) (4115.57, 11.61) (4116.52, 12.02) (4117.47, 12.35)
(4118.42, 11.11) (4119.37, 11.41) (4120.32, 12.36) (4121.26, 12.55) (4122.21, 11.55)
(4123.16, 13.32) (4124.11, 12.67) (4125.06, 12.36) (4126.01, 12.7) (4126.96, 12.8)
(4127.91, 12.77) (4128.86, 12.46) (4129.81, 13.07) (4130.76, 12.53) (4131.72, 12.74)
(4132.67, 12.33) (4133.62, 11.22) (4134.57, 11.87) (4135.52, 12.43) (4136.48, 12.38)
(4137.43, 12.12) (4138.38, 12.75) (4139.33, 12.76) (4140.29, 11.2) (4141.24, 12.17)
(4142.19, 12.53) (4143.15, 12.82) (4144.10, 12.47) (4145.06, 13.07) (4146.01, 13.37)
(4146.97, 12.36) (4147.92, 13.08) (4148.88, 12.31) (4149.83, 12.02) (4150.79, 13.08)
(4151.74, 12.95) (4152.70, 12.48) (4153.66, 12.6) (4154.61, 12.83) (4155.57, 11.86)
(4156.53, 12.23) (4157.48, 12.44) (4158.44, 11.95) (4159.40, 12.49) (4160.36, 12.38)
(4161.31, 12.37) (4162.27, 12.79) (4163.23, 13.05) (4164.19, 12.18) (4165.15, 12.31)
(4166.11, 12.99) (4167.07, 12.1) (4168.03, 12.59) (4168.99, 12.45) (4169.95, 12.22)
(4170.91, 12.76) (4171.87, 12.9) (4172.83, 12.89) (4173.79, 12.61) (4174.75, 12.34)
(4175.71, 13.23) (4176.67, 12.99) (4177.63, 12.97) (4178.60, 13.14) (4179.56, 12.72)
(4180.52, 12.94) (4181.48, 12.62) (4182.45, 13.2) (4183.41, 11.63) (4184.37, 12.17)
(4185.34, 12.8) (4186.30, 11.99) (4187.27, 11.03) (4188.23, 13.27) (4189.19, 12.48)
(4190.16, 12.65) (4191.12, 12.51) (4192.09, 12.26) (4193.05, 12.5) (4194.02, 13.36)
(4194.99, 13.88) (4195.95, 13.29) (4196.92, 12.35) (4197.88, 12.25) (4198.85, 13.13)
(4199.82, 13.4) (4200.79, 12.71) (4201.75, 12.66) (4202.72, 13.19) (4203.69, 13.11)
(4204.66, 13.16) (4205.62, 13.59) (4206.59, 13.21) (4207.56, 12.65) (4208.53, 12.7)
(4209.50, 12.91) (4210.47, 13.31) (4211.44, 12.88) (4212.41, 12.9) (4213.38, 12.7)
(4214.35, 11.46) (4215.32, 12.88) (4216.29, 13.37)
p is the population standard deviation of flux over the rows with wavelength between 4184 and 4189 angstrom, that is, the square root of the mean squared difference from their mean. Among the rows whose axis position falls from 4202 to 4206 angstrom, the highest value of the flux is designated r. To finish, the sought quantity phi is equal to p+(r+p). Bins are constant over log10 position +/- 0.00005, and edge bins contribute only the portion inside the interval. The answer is 15.1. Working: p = 0.76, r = 13.59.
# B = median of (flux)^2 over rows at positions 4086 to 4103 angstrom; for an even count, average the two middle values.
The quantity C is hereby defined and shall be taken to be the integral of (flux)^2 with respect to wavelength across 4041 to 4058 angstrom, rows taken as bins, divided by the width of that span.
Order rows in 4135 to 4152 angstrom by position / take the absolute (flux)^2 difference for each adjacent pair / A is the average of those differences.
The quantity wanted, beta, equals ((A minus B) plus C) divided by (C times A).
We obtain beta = 0.051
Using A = 14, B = 68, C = 181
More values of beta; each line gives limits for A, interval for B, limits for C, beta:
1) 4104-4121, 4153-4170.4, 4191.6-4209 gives 0.016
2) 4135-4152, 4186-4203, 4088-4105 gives -0.080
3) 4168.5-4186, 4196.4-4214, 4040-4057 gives 0.013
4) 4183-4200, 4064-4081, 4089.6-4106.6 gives -0.052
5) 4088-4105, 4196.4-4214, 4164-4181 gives 0.002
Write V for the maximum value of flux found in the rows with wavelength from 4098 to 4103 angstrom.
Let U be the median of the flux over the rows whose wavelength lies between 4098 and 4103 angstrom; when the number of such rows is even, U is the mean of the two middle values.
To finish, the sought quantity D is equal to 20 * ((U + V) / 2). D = 173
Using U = 8.6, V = 8.695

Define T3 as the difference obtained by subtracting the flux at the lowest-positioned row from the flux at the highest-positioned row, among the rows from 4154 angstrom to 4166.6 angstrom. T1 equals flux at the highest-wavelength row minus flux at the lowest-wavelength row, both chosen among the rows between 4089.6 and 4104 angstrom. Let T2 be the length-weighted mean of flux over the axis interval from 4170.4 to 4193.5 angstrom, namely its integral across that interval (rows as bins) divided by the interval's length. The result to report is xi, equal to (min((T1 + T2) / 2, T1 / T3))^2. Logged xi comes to 57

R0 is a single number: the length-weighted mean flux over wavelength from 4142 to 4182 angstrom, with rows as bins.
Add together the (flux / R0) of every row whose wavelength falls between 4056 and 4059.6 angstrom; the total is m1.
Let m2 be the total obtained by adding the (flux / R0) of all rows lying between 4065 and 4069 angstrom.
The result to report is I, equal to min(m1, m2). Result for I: 4.0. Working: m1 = 4.11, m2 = 3.99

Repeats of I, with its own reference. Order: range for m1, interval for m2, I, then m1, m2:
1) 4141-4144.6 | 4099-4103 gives 2.7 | 3.96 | 2.71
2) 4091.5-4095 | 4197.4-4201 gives 2.5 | 2.54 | 4.08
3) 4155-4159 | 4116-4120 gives 3.7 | 3.84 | 3.71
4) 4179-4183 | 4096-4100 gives 2.5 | 4.08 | 2.51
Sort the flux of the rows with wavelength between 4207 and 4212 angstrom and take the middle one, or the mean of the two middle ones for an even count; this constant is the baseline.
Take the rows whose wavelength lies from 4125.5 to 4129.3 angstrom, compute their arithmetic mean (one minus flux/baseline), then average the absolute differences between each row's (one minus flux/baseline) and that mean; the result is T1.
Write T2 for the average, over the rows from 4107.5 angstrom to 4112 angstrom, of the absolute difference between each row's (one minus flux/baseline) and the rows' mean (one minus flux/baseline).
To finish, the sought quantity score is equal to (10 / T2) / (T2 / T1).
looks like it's 385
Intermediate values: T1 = 0.009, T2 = 0.015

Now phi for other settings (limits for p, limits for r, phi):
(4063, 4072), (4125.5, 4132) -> 14.7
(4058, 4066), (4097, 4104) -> 10.6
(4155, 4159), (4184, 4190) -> 13.7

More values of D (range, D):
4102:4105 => 199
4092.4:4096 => 168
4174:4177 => 262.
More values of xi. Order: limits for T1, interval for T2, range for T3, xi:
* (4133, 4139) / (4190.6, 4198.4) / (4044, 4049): 5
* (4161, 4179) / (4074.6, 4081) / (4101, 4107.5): 0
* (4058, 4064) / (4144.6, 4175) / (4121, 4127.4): 5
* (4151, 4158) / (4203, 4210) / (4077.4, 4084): 0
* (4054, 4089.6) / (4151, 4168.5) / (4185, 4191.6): 10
